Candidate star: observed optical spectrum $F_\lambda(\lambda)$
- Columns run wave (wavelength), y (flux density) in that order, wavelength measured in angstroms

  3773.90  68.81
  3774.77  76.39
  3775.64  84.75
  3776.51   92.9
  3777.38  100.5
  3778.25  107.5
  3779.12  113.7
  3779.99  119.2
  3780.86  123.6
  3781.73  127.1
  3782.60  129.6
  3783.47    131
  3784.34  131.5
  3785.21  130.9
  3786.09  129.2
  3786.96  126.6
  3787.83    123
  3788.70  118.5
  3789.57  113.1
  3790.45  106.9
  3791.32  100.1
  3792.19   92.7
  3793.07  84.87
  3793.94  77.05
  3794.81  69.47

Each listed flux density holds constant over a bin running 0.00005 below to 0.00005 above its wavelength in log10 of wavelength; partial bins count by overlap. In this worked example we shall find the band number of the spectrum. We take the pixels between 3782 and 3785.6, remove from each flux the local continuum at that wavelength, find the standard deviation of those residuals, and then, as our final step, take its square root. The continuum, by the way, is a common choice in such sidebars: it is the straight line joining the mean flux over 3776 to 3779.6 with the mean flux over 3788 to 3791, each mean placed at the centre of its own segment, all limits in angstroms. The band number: 0.8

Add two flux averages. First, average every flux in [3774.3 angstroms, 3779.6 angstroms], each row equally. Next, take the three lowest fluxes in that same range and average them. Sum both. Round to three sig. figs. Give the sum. 181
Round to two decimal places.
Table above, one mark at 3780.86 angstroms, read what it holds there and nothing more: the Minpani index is 123.60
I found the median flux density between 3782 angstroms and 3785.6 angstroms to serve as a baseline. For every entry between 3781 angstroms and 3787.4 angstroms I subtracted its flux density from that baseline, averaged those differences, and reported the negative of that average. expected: -2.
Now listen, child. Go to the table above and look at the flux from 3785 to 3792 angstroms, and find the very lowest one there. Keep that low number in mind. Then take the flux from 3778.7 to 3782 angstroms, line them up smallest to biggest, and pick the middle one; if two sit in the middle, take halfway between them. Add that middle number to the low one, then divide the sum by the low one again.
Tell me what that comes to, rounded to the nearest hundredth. 2.21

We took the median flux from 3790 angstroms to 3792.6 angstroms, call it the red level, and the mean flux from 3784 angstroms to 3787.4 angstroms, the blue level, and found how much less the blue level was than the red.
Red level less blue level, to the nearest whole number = -29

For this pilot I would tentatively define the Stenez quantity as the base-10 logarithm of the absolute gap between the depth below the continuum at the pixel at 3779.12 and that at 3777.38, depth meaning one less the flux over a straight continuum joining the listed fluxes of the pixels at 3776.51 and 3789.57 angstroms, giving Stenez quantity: -1.0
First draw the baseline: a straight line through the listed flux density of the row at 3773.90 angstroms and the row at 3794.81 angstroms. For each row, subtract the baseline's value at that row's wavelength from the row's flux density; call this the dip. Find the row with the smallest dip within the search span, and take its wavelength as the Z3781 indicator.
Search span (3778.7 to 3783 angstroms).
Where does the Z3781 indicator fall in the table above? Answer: 3779.12 angstroms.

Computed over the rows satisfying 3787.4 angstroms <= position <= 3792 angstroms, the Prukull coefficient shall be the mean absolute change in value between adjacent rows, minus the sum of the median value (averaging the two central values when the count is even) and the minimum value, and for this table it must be -207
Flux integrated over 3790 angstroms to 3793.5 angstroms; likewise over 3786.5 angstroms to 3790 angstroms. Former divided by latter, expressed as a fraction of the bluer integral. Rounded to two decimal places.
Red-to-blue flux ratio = 0.80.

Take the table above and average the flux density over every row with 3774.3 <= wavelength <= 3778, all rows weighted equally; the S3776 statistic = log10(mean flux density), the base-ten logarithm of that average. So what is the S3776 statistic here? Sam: 1.95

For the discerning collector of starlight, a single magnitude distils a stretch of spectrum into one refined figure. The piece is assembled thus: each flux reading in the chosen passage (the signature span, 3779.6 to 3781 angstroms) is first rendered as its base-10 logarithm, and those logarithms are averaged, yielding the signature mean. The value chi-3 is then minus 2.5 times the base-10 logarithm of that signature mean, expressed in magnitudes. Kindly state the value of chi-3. -0.797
